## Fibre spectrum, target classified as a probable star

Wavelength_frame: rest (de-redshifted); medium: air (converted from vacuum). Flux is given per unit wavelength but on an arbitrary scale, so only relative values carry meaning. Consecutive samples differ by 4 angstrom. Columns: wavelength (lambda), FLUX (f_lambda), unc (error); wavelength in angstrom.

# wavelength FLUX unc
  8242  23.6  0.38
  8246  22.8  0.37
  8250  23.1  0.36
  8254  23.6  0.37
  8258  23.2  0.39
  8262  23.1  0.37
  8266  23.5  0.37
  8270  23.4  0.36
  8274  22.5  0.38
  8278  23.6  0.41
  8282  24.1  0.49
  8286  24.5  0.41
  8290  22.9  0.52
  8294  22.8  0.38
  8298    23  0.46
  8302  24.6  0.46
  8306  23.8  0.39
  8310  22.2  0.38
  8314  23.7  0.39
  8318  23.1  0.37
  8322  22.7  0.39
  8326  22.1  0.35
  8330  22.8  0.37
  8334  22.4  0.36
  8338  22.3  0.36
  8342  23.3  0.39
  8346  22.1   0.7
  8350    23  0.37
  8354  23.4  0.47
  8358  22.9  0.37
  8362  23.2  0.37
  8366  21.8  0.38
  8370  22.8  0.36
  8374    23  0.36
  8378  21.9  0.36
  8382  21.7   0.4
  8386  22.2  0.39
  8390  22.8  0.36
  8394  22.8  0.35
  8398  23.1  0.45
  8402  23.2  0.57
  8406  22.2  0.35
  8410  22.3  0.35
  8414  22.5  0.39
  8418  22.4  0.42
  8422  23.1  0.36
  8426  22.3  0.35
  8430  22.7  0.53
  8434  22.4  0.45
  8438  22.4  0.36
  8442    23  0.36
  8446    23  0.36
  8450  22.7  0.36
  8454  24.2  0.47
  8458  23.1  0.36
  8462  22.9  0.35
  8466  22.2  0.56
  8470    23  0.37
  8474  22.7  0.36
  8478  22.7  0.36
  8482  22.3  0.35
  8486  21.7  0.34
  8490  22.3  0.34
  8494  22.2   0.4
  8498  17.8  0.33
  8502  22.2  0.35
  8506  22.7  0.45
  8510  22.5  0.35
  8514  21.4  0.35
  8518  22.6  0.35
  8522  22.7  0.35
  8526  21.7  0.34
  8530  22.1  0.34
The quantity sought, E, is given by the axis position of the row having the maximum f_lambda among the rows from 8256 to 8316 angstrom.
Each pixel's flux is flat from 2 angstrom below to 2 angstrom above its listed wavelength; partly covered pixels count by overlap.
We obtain 8302 angstrom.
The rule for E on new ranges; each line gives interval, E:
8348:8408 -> 8354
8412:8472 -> 8454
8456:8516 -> 8458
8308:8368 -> 8314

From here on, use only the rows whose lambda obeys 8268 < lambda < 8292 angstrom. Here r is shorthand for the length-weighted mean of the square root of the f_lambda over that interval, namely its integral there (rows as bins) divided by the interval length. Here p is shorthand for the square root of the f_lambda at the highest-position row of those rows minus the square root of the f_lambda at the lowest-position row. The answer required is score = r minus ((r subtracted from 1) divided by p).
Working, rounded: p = -0.05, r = 4.85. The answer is -69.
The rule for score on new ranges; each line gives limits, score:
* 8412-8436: -351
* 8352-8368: -18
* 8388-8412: -67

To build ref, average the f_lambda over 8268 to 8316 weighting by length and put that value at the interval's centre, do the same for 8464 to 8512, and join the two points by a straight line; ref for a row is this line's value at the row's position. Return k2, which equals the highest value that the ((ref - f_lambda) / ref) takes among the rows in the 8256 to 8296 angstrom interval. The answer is 0.045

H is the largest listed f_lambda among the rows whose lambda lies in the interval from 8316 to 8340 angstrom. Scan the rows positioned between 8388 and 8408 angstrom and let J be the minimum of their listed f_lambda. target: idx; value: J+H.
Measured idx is 45.3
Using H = 23.1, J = 22.2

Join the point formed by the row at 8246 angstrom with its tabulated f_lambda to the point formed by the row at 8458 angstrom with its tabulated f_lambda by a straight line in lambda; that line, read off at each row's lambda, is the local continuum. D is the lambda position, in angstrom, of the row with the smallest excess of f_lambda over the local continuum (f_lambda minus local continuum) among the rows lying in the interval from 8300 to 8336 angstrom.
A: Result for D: 8326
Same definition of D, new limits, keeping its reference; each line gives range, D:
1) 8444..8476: 8466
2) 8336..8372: 8366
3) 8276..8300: 8294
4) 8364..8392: 8382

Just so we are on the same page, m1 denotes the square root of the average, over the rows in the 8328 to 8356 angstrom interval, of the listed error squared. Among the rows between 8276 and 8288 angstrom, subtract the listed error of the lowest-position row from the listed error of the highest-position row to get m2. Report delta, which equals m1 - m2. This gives 0.447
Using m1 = 0.447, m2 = 0.00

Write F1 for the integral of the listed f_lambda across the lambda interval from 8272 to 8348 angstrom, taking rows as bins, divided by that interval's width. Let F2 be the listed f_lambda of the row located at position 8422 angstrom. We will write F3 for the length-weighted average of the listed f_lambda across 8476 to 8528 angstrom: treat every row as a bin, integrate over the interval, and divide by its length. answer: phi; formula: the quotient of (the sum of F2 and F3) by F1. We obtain 1.95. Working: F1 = 23.1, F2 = 23.1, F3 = 21.9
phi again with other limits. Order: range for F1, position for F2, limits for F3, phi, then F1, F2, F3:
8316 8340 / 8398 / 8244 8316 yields 2.06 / 22.6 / 23.1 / 23.4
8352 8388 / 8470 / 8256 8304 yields 2.06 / 22.5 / 23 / 23.4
